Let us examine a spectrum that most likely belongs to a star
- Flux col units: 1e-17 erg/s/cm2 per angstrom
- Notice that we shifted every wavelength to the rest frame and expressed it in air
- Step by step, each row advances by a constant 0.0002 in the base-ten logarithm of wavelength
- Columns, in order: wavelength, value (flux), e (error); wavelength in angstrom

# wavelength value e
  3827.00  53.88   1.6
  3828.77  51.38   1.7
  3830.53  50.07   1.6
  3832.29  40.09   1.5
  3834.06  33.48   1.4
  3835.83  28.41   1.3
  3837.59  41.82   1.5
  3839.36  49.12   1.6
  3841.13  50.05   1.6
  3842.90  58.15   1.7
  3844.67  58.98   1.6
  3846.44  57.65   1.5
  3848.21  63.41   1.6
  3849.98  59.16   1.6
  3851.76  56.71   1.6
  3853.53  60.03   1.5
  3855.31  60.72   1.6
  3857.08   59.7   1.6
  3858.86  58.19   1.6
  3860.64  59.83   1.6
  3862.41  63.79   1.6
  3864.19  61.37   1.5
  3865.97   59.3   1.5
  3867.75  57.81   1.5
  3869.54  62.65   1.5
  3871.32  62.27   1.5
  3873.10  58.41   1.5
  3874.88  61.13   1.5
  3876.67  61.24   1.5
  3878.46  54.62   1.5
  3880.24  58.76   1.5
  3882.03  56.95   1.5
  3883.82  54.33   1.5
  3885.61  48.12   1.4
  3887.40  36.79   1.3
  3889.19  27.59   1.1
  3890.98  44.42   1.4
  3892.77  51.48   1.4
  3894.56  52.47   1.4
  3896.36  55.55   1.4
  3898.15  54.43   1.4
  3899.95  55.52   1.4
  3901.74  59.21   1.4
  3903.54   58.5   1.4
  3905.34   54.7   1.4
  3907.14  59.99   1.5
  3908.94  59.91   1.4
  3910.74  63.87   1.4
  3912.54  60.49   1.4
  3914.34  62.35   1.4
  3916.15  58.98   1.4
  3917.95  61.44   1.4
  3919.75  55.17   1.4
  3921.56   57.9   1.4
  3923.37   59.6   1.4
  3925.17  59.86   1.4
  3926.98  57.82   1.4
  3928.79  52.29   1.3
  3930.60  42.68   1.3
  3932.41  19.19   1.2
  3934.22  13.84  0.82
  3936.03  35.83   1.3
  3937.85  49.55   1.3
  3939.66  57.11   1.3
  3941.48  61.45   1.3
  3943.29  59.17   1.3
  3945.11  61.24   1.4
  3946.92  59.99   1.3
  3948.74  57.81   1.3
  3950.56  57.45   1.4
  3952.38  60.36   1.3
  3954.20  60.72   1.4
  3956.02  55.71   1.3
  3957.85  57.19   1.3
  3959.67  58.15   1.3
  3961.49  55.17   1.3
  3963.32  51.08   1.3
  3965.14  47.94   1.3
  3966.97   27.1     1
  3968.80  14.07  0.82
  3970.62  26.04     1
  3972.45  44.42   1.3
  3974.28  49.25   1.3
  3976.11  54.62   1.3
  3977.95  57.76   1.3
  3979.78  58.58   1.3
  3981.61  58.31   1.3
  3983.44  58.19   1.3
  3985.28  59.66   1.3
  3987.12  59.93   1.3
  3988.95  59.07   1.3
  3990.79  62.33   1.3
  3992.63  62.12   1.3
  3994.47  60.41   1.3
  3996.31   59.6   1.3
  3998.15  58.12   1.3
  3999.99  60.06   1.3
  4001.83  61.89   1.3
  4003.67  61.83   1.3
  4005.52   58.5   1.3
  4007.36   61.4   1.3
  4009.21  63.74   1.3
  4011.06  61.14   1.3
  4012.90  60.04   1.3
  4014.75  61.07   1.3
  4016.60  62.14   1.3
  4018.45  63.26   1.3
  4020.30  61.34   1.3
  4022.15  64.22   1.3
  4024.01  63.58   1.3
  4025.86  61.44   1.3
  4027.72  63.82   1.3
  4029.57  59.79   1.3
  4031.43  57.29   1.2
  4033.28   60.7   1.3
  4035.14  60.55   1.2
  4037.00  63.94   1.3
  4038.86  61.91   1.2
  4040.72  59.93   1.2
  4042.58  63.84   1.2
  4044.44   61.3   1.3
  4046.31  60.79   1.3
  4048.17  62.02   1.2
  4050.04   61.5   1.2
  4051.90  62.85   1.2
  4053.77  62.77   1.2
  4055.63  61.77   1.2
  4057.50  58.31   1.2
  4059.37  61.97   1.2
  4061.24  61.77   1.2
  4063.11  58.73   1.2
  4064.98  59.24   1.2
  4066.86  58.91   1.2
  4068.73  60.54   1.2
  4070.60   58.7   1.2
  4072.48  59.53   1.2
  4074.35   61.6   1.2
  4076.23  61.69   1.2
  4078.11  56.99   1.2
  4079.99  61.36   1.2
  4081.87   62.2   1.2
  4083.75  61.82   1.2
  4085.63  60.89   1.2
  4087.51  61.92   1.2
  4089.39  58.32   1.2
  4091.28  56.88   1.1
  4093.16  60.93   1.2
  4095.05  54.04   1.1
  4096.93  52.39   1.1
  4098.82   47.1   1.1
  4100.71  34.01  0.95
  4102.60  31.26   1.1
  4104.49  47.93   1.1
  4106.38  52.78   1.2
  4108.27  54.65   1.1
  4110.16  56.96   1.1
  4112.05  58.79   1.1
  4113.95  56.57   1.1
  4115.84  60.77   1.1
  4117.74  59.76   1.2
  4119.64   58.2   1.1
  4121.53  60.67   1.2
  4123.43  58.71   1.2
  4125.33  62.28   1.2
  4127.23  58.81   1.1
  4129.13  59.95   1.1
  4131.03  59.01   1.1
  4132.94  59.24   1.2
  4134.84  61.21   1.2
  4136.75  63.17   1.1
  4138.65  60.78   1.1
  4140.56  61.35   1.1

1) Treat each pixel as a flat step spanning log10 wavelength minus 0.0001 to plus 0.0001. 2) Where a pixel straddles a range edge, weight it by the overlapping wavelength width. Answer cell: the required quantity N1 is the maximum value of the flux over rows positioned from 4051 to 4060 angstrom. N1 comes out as 62.85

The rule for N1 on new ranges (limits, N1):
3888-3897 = 55.55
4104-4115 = 58.79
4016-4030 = 64.22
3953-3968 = 60.72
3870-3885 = 62.27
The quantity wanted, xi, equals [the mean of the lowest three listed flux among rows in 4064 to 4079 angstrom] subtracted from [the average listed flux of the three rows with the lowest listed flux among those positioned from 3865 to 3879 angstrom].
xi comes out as -1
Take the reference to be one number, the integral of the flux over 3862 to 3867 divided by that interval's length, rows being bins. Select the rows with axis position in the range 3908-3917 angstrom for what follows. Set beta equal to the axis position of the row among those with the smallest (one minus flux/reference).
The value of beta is 3910.74 angstrom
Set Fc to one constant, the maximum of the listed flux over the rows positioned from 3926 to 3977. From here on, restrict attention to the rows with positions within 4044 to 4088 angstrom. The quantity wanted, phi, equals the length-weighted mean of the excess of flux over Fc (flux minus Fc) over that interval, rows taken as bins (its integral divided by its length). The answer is -1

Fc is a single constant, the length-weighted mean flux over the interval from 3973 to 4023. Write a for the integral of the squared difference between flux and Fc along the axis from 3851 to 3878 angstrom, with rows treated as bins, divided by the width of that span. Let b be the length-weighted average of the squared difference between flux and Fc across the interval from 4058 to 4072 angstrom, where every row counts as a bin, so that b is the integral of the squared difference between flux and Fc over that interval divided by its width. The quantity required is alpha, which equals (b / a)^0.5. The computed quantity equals 0.7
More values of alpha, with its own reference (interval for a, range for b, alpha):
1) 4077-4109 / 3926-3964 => 1.4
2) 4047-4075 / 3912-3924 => 1.3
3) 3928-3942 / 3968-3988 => 0.7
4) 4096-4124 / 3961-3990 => 1.5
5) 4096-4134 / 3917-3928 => 0.2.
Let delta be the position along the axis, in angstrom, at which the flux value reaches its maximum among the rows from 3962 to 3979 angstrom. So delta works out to 3977.95 angstrom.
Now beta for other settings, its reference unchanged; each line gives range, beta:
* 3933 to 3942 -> 3941.48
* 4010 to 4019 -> 4018.45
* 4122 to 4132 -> 4125.33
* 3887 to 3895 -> 3894.56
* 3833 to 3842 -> 3841.13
